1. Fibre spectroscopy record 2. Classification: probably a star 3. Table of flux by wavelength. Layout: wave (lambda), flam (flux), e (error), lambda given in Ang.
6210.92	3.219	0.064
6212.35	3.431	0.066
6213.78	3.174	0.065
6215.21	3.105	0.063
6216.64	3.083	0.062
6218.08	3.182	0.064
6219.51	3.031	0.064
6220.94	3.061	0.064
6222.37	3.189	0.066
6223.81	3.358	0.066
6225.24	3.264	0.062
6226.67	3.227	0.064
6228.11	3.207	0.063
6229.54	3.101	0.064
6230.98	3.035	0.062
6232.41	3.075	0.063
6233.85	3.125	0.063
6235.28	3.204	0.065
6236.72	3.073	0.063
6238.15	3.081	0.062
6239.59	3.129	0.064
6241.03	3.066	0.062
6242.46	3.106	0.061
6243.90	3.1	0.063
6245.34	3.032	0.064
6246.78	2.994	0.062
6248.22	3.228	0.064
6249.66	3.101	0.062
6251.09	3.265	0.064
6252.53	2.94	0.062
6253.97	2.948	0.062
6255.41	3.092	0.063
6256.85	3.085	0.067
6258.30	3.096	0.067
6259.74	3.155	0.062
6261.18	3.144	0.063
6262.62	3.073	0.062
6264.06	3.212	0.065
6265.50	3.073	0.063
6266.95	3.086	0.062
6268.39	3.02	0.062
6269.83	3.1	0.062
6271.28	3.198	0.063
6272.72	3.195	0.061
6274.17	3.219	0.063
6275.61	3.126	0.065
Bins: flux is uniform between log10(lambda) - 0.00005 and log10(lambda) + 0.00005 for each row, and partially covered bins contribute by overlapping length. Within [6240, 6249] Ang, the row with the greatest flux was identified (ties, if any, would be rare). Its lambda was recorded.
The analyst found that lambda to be 6248.22 Ang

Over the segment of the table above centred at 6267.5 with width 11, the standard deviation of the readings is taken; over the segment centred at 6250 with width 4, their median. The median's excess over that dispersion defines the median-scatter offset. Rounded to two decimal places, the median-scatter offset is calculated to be 3.16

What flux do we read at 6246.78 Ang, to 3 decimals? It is 2.994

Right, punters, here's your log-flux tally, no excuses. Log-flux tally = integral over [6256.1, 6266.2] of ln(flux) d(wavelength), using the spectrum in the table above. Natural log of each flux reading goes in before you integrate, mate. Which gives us 11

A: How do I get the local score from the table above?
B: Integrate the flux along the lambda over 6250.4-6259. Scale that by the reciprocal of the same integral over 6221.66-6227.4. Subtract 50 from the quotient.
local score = -48.6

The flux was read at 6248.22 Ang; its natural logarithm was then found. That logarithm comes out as 1.17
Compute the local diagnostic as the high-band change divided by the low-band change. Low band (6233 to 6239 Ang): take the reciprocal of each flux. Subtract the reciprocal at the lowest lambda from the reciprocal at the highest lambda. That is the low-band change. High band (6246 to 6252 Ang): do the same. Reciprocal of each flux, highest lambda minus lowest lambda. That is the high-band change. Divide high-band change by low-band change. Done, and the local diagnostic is -6.1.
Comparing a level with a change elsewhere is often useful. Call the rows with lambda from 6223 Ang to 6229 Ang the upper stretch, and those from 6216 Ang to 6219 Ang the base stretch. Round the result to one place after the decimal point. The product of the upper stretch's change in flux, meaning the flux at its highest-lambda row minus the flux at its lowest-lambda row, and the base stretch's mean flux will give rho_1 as -0.5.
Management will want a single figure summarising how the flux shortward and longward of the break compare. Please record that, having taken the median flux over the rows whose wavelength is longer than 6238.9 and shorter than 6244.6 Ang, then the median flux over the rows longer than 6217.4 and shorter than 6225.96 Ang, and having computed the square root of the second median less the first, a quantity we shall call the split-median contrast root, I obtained 0.29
